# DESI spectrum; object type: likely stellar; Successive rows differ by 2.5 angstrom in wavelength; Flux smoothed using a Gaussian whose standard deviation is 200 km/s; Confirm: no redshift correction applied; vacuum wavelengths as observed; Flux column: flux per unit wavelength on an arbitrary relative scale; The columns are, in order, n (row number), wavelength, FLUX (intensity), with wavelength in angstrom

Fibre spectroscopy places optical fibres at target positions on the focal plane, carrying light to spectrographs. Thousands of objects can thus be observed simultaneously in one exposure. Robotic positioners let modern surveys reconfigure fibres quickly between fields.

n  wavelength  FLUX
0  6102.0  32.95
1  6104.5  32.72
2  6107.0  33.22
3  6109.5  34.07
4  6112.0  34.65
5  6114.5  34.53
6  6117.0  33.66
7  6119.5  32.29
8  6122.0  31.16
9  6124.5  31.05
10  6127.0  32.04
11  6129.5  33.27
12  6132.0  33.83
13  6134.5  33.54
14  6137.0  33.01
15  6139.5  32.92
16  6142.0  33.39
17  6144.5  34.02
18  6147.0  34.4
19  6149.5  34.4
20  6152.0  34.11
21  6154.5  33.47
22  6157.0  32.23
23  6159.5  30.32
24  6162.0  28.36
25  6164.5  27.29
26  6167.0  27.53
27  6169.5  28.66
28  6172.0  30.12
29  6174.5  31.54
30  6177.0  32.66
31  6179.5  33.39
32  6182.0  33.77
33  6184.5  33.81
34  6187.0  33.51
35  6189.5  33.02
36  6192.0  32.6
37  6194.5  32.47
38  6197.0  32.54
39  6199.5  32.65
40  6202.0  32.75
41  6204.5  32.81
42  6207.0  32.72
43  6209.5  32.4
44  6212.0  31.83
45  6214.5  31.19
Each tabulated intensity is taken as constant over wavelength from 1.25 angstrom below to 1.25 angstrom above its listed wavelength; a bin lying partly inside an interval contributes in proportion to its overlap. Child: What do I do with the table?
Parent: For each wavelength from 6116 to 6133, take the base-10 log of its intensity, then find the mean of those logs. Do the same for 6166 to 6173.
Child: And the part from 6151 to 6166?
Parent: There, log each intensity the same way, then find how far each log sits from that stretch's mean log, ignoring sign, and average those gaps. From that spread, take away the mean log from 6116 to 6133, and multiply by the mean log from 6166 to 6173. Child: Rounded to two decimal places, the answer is -2.16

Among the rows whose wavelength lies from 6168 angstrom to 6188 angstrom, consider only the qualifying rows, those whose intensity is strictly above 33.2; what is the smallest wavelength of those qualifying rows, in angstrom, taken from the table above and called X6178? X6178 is 6179.5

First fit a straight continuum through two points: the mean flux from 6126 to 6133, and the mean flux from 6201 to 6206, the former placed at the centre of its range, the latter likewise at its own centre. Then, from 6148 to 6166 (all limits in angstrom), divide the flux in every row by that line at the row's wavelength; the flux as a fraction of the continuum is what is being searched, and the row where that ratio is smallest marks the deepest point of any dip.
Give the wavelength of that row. 6164.5 angstrom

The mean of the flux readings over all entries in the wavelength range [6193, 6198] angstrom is 32.5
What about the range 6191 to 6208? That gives 32.6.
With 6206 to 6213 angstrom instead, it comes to 32.3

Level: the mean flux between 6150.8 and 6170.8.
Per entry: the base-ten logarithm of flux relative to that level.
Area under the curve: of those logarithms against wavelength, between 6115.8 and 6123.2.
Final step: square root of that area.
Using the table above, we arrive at 0.47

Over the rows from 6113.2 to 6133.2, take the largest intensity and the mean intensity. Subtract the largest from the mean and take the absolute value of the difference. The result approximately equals 1.8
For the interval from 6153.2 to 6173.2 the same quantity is 3.7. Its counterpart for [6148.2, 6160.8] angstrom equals 1.5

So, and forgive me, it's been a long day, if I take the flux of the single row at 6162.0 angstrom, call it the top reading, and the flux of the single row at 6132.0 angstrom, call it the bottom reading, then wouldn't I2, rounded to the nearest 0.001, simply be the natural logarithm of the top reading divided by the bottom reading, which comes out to -0.176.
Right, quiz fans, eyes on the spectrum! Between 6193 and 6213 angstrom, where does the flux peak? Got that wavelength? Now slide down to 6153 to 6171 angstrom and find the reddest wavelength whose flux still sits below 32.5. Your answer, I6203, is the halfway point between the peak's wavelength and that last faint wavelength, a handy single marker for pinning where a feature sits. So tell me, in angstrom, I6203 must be 6187.0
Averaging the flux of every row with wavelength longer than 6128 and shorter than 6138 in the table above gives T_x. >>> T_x 33.4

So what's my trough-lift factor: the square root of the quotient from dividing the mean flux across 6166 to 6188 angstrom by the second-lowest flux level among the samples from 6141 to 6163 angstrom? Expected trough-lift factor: 1.02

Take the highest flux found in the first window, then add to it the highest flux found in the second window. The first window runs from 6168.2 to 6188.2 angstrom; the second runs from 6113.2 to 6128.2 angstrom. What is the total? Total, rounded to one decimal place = 68.3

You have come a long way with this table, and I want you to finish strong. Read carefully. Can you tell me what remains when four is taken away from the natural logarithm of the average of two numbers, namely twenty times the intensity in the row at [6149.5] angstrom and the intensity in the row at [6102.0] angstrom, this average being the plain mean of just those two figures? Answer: 1.89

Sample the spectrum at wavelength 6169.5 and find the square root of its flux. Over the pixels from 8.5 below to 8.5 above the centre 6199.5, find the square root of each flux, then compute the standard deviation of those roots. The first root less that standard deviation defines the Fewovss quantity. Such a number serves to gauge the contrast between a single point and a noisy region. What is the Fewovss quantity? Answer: 5.34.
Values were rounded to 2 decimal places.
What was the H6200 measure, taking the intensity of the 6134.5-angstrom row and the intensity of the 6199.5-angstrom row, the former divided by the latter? 1.03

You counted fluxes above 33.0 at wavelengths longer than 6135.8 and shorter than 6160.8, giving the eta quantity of 7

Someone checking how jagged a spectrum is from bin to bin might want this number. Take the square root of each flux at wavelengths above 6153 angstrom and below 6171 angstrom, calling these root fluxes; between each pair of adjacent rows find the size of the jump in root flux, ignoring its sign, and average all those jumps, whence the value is 0.115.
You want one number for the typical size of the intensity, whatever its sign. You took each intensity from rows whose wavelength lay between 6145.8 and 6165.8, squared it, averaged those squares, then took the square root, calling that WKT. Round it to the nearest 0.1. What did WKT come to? 31.9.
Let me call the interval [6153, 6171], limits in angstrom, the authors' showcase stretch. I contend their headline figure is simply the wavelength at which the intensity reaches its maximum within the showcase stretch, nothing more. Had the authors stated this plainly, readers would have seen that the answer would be 6154.5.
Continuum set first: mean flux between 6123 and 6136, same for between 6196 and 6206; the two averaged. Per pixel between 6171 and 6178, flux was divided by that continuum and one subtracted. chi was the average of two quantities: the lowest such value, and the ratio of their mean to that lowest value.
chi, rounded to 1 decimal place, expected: 0.2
